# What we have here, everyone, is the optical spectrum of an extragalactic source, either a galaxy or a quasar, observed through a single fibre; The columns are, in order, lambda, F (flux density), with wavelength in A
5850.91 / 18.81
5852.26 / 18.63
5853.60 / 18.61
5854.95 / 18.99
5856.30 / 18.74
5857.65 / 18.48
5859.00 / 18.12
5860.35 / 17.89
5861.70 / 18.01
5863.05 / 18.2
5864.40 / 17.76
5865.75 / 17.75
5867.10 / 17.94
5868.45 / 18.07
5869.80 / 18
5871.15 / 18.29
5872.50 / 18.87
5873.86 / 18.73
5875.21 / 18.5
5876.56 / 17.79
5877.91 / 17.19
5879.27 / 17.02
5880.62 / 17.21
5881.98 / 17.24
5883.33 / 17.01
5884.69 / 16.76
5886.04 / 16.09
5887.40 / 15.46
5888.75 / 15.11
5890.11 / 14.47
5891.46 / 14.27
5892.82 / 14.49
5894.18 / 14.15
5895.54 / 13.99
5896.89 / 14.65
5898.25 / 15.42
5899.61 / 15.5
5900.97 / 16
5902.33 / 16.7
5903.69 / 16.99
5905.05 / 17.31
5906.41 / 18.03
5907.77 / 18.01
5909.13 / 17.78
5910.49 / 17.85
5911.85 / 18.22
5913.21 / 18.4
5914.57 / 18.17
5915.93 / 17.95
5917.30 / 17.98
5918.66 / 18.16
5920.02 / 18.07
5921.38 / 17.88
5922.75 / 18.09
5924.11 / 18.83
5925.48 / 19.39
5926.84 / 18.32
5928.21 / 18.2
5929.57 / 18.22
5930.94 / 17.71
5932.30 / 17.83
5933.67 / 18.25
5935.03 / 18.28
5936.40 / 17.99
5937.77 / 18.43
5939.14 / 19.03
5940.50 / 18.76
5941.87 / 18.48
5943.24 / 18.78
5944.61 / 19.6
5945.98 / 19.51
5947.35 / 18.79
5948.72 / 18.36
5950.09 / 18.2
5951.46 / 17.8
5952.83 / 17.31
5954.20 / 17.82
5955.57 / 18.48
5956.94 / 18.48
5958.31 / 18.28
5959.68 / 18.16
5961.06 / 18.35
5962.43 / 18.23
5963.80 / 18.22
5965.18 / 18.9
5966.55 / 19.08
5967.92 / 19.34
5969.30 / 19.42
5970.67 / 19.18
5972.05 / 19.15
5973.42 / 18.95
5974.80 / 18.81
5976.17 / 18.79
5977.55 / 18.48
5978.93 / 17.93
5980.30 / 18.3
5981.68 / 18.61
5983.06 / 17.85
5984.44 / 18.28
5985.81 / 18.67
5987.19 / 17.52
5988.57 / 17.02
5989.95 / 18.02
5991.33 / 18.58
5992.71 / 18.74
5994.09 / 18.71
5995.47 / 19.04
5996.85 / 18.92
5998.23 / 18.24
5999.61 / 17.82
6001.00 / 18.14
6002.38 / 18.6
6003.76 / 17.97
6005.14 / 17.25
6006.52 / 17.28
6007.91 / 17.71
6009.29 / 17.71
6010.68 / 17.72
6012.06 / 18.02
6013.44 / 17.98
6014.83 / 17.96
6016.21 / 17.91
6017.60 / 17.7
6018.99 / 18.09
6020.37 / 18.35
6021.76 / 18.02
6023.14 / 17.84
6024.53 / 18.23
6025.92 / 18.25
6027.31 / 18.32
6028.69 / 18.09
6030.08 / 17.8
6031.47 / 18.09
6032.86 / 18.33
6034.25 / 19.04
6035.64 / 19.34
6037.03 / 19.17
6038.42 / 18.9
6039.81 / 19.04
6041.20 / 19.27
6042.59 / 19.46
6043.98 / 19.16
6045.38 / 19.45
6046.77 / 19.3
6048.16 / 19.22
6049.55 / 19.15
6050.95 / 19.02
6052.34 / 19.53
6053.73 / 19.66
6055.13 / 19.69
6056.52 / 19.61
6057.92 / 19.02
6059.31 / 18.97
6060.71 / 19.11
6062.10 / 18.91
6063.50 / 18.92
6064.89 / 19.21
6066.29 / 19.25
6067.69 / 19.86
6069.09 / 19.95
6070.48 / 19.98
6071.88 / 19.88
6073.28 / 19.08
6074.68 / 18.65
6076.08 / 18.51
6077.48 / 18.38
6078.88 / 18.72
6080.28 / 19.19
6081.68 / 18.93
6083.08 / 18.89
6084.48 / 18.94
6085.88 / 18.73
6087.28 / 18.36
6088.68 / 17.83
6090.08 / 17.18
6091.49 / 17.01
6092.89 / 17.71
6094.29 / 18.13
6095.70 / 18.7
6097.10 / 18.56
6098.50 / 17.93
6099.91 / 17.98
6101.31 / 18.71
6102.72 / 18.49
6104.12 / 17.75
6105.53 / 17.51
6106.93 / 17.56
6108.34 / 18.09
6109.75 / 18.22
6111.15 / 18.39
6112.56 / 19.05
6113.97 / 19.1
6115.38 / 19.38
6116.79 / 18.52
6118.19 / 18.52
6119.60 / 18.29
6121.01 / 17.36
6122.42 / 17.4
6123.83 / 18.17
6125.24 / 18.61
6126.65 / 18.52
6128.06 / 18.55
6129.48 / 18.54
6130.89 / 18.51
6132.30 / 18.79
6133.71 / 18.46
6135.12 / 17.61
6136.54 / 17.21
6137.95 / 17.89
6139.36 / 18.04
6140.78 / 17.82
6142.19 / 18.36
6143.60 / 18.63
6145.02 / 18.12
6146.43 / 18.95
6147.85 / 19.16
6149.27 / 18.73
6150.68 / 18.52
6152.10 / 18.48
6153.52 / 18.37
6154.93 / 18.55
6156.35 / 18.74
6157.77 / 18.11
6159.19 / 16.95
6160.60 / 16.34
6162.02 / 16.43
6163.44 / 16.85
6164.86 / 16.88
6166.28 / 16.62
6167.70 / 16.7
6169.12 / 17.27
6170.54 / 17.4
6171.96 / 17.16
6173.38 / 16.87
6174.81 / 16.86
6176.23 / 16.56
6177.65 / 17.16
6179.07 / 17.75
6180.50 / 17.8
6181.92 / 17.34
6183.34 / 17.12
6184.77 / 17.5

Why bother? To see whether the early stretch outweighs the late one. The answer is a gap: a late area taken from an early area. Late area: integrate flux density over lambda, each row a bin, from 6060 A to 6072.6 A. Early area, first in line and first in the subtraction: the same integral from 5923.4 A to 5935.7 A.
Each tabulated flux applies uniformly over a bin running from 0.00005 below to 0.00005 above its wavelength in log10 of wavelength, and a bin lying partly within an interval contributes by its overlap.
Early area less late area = -19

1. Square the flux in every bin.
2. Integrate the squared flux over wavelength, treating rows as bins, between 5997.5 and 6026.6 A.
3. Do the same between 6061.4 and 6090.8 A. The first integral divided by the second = 0.89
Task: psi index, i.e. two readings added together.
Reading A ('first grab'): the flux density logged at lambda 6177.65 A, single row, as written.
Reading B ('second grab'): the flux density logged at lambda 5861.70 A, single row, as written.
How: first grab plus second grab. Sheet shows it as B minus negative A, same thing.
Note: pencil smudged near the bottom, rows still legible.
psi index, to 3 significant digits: 35.2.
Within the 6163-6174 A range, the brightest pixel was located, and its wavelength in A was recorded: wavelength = 6170.54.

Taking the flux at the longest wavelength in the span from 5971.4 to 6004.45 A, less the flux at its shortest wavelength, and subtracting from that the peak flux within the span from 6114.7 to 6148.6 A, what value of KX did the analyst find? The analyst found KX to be -20.6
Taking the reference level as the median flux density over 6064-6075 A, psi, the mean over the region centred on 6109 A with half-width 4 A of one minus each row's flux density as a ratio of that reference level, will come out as 0.073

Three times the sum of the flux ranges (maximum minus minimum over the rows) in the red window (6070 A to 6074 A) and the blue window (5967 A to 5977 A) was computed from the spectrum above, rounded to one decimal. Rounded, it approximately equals 4.6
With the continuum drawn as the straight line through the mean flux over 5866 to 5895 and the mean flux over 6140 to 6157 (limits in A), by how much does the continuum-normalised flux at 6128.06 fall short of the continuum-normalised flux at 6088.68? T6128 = -0.03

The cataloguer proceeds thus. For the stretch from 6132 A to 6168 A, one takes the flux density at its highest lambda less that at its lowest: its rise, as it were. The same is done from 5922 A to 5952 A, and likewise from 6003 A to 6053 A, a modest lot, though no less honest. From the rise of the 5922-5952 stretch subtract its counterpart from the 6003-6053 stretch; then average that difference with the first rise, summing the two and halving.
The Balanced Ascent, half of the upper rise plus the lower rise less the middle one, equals -2.0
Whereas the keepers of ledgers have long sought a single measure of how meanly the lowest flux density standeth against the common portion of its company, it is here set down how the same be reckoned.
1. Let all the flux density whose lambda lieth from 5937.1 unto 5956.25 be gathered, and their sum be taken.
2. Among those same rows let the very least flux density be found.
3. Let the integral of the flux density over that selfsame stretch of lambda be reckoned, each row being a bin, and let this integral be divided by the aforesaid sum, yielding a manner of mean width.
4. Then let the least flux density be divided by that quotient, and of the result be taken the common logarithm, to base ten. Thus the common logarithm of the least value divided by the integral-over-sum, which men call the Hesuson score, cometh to 1.102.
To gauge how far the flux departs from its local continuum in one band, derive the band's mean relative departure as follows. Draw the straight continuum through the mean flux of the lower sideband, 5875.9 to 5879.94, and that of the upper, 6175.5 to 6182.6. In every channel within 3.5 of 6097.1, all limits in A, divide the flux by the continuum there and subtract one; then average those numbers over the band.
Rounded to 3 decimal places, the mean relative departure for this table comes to 0.054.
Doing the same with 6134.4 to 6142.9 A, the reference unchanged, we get 0.029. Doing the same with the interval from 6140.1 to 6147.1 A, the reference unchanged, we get 0.061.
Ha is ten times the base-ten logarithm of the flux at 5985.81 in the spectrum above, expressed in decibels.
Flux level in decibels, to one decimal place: 12.7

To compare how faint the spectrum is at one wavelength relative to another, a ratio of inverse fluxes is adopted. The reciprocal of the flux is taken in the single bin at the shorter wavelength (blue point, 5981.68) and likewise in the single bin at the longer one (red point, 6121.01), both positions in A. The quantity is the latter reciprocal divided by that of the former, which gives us 1.07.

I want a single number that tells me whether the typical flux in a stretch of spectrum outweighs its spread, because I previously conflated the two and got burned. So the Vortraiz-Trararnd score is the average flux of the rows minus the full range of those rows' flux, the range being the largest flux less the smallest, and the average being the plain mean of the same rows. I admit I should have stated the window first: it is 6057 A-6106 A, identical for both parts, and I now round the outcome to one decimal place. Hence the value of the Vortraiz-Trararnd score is 15.7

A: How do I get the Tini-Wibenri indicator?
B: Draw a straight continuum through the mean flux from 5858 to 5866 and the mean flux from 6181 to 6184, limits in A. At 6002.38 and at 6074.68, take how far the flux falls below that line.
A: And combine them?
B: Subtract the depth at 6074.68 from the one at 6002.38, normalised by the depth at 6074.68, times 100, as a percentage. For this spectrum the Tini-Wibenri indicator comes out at -18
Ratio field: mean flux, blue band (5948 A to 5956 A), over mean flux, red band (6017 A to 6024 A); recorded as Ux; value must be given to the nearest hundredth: 1.00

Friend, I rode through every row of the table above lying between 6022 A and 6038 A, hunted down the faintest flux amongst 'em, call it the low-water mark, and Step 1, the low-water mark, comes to 17.8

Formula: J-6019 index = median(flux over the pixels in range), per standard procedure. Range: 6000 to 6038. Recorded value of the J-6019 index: 18.0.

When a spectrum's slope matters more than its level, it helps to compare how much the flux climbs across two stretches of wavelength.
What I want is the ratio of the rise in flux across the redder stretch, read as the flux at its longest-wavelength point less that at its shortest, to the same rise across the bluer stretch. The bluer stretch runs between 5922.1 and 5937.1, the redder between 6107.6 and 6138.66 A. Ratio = 2.0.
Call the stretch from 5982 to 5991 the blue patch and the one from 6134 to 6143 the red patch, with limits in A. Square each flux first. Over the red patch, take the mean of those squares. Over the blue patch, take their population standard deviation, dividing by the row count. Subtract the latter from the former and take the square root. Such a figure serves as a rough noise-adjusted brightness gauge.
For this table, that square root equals 17.3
